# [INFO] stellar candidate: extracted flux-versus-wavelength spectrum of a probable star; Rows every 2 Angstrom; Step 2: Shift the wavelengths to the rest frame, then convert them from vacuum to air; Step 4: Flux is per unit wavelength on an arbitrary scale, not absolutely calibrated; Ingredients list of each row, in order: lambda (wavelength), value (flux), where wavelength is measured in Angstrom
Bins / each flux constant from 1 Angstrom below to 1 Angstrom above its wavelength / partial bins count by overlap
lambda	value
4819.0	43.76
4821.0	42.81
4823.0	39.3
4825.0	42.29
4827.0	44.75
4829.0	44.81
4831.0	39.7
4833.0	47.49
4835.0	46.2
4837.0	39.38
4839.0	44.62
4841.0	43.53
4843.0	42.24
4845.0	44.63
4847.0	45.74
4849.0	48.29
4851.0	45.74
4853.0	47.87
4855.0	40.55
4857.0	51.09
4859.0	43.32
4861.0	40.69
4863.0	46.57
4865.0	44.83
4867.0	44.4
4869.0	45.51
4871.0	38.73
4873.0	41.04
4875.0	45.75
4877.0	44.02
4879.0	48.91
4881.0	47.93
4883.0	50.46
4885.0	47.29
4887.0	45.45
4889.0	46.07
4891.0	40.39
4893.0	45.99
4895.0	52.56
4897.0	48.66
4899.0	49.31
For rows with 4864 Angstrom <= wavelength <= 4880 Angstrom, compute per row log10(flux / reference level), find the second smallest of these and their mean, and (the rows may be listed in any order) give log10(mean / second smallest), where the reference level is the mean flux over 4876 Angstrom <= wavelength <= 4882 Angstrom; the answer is -0.32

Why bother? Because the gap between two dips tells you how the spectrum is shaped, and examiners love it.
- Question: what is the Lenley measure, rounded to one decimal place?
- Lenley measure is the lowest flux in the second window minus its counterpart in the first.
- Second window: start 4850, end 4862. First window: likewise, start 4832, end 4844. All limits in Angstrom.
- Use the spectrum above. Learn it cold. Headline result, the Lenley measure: 1.2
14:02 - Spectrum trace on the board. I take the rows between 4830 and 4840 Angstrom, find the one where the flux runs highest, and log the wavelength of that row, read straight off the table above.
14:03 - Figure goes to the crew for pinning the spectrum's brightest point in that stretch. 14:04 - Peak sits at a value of 4833.0 Angstrom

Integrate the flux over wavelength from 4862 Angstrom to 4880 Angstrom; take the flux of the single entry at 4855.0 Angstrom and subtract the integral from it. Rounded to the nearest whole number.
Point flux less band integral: -759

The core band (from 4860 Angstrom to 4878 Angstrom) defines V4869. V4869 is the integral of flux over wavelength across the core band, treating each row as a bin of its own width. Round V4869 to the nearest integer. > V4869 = 783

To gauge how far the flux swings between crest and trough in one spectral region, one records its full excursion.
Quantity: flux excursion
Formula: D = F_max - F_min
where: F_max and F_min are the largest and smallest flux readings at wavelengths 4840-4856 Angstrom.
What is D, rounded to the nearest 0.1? 7.7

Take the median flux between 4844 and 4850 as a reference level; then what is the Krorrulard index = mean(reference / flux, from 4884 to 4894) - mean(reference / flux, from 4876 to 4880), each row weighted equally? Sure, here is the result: 0.03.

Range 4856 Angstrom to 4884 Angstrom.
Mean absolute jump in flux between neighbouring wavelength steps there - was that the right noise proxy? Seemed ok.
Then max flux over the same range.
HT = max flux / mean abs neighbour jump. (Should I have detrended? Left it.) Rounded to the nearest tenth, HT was 15.3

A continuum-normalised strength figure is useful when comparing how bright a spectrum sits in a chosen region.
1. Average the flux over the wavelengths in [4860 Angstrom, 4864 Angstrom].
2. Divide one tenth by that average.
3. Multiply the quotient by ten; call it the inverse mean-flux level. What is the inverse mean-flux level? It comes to 0.0229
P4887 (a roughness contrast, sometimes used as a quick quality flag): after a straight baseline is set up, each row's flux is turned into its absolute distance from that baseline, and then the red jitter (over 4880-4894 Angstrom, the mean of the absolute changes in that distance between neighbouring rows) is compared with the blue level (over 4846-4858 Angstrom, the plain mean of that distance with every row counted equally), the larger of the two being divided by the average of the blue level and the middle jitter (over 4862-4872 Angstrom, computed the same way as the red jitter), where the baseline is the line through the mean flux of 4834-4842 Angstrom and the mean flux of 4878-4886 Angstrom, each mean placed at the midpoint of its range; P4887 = 1.10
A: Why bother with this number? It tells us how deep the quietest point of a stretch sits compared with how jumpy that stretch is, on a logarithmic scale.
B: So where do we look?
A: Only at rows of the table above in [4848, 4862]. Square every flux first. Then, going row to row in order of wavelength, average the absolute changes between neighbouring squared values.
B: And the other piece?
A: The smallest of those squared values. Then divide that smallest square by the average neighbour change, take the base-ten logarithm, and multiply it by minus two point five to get -1.3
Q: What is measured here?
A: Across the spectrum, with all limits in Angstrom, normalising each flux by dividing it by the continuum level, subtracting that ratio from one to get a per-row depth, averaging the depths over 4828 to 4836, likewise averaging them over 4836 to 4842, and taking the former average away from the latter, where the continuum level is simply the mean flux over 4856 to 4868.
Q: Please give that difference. 0.05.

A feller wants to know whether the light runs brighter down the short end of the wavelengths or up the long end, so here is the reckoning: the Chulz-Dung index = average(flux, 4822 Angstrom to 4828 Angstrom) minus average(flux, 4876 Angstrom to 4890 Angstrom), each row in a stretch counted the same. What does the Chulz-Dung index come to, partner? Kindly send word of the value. -5.0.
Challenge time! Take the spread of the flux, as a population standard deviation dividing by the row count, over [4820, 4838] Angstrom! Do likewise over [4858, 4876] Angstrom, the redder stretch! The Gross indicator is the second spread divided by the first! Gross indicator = 0.88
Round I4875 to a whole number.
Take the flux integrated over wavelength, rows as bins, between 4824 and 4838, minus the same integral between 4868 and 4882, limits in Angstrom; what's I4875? -15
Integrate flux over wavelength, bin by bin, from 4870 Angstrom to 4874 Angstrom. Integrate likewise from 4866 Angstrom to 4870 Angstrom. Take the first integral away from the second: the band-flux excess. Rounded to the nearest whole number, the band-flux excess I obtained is 20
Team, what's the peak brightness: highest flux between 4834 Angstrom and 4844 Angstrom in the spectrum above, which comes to 46.2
